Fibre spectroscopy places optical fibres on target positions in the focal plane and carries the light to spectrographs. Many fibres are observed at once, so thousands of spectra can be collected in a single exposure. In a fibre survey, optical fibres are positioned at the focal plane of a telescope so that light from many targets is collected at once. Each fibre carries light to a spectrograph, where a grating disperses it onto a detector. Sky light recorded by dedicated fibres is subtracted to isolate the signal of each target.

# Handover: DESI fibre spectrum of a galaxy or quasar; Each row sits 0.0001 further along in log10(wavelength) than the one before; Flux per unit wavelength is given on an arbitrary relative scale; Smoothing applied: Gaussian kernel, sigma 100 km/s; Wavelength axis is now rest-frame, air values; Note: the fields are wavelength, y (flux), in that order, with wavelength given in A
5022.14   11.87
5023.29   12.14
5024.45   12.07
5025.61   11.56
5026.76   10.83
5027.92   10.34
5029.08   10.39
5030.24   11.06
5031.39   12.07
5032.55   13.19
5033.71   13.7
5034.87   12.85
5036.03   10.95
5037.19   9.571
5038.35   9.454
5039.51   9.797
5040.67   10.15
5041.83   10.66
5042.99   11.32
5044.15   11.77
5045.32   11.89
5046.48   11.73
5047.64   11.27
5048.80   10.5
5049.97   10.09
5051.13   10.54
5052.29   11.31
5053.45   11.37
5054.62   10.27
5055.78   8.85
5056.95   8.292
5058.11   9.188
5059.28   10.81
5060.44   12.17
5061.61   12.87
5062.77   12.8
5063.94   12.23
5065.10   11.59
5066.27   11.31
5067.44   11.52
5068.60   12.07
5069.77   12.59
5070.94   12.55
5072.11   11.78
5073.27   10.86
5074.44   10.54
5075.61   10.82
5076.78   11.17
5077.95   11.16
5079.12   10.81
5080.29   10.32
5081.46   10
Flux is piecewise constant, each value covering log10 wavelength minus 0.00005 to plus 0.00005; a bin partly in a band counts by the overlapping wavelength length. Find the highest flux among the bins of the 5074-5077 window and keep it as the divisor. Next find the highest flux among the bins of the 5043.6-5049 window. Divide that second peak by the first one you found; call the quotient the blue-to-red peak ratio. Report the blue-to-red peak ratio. 1.06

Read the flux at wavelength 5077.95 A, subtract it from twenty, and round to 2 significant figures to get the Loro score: 8.8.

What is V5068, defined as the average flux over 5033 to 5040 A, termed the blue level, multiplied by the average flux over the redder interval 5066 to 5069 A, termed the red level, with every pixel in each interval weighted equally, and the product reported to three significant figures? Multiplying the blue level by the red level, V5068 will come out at 129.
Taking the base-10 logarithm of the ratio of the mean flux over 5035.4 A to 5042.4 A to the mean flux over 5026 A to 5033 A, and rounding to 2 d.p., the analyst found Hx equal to -0.05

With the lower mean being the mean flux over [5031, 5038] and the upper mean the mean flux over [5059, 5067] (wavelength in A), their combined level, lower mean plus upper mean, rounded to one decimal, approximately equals 24.0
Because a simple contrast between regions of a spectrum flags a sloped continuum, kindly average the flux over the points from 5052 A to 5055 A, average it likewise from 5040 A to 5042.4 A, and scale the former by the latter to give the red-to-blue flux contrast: 1.06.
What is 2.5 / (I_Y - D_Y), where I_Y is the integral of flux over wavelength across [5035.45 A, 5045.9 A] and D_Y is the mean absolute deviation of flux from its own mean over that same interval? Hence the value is 0.0227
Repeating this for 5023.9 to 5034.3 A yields 0.0207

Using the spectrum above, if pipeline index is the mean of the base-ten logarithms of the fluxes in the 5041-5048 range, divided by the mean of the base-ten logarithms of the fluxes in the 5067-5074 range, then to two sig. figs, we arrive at 0.98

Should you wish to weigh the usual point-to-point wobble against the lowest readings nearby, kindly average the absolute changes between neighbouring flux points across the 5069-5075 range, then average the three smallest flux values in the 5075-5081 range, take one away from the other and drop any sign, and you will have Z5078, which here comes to 10.1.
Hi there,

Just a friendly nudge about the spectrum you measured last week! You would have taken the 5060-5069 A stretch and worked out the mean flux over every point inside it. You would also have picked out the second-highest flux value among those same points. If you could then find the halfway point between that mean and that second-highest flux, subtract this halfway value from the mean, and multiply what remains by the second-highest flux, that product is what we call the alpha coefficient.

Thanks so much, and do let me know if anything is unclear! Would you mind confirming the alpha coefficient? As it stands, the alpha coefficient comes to -4.7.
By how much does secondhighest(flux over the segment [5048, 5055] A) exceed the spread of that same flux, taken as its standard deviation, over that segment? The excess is 10.8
